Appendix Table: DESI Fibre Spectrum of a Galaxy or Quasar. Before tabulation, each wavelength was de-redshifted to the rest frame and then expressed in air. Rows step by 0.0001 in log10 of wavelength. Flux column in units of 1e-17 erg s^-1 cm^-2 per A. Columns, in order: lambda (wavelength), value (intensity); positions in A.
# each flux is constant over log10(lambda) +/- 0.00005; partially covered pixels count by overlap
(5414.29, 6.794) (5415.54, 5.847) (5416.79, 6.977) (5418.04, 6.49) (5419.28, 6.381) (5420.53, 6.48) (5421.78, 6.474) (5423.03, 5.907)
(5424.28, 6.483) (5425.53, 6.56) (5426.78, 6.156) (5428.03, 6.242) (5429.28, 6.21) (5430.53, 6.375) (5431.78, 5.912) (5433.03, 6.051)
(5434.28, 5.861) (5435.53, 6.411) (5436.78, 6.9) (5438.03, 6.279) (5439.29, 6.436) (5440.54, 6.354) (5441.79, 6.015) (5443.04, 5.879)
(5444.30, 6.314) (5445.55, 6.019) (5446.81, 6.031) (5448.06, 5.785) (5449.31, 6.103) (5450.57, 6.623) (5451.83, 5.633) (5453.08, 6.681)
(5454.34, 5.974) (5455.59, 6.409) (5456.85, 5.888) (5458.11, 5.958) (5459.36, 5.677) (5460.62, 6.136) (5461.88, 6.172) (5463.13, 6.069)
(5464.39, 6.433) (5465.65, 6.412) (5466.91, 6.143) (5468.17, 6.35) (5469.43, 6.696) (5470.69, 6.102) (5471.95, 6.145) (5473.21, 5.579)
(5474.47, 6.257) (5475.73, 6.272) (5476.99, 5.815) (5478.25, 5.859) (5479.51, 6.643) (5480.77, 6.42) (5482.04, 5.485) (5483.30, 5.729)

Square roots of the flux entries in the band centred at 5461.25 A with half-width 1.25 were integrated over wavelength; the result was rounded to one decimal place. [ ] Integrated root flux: 6.2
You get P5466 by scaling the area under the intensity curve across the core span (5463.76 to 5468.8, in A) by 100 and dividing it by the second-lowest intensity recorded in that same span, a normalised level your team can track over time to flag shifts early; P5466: 502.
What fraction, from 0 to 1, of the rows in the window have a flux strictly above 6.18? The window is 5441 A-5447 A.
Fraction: 0.20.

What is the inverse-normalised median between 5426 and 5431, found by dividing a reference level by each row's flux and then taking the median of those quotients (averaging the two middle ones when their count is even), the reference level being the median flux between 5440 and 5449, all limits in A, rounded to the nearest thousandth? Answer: 0.967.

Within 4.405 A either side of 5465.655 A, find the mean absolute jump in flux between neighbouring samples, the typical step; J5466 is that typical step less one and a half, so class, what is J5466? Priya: -1.28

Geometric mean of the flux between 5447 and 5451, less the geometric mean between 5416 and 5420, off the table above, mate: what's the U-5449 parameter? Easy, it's -0.5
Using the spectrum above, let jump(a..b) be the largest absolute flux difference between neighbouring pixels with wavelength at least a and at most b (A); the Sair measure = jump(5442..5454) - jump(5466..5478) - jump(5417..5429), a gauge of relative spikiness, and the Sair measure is -0.21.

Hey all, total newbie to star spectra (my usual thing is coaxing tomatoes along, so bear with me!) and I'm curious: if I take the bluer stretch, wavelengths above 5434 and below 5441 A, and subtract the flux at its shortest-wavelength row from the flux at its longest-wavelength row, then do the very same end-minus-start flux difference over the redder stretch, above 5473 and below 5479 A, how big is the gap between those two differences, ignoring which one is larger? 0.21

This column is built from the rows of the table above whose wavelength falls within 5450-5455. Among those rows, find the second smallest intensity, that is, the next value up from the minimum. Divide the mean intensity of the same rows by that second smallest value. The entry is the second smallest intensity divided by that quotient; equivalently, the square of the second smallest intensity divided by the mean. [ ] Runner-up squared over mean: 5.73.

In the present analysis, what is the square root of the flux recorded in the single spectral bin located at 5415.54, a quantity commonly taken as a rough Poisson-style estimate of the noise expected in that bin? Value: 2.42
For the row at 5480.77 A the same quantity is 2.53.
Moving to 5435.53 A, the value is 2.53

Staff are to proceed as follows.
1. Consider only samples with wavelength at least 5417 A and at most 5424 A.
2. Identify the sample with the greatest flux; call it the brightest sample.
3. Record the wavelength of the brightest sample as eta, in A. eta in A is 5418.04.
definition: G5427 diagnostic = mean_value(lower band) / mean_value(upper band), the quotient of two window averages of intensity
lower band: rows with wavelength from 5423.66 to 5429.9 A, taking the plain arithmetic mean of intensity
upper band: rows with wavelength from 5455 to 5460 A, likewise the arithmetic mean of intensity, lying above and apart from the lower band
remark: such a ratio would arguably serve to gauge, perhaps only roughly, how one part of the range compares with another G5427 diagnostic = 1.06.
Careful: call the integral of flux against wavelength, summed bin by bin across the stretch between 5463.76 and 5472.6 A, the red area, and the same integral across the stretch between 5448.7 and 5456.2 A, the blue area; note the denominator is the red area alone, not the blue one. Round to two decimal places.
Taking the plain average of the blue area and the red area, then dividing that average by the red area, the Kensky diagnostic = 0.92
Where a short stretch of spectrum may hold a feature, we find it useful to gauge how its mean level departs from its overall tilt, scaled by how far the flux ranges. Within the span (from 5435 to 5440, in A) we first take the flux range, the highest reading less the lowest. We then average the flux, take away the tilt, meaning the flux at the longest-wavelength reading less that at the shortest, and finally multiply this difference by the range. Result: 4.0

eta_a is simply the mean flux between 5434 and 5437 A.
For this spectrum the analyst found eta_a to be 6.39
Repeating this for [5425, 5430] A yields 6.29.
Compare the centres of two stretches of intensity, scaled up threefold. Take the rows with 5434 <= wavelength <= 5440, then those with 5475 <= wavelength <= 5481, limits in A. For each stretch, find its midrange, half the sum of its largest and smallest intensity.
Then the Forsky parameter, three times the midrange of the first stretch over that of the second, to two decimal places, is 3.07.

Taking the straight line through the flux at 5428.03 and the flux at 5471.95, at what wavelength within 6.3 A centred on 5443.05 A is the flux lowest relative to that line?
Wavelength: 5443.04 A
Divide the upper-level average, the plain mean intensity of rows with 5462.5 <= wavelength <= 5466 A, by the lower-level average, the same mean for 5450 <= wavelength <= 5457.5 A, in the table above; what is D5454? 1.02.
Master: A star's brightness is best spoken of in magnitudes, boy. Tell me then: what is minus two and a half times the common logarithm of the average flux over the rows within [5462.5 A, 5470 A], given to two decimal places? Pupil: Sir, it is -2.01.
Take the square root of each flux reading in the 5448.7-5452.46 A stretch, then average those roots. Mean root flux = 2.47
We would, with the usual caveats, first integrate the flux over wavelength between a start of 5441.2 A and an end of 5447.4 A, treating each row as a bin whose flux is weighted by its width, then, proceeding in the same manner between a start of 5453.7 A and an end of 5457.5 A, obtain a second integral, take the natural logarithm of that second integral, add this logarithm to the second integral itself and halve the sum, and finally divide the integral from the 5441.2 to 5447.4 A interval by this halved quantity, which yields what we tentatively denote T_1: 2.9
